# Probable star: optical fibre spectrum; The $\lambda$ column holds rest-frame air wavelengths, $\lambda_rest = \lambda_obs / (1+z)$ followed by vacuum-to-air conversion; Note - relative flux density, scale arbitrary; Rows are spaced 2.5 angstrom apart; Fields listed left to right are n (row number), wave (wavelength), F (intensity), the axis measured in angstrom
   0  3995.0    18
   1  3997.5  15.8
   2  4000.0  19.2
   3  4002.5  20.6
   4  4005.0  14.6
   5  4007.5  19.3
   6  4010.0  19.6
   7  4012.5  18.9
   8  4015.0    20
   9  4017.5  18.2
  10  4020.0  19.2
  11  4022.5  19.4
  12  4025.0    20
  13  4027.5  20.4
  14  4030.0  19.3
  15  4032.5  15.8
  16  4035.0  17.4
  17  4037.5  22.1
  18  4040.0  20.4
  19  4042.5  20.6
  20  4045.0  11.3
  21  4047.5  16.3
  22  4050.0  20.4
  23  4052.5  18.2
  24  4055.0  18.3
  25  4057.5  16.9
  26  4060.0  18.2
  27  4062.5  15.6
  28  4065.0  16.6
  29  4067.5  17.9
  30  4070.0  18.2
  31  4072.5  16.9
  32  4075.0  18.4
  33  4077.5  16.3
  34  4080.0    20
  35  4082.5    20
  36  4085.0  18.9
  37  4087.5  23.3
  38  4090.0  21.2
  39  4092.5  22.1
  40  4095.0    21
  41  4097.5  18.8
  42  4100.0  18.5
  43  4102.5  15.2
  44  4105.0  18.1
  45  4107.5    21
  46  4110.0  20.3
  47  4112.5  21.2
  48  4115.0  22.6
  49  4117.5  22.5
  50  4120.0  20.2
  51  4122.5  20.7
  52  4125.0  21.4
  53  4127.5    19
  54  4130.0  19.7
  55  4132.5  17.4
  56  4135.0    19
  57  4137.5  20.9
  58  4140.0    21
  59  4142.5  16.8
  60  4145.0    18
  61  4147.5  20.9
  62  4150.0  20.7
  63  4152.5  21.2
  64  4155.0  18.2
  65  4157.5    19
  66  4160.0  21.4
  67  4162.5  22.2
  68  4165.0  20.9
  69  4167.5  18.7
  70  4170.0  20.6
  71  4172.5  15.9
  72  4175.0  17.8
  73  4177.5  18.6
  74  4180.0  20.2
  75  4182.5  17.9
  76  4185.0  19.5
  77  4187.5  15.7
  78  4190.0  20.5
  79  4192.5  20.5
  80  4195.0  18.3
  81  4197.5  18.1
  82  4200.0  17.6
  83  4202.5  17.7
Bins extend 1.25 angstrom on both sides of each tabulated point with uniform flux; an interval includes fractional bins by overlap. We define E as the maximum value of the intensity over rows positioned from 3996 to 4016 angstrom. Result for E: 20.6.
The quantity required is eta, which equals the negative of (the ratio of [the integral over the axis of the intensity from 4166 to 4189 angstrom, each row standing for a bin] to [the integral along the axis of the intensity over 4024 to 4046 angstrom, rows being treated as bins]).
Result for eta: -1.03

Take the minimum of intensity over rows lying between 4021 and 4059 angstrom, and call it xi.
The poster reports 11.3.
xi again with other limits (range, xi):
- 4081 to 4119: 15.2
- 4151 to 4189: 15.7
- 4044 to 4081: 11.3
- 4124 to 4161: 16.8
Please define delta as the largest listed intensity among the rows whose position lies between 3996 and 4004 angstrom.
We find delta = 20.6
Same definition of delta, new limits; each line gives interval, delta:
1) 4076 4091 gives 23.3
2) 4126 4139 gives 20.9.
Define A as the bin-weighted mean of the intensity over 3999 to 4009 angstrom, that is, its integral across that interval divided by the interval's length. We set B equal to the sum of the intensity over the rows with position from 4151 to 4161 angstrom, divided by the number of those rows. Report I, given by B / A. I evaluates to 1.08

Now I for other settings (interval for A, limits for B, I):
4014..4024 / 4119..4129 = 1.06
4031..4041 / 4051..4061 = 0.95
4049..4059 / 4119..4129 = 1.10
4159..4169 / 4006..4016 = 0.94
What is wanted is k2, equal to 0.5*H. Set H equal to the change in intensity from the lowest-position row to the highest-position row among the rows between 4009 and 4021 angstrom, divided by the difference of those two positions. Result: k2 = -0.02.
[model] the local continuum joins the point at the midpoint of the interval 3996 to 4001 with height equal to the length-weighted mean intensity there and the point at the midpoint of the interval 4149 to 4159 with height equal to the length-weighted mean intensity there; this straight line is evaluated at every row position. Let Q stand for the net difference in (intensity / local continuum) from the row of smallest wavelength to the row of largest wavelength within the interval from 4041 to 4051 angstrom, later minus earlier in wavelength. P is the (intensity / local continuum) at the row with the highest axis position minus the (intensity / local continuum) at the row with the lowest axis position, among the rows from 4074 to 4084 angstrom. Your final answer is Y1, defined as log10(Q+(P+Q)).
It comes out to -1.36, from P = 0.08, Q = -0.02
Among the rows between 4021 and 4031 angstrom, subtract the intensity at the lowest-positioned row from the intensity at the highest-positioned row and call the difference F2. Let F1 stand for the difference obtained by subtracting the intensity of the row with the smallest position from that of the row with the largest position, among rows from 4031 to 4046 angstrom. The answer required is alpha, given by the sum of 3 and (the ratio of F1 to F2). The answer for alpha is 48.0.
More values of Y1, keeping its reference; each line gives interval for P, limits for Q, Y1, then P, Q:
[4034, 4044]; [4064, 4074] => -0.72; 0.17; 0.01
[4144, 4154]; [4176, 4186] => -0.63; 0.16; 0.04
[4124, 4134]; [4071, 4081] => -0.96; -0.21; 0.16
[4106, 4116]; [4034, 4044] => -0.38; 0.08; 0.17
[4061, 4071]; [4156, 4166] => -0.50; 0.14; 0.09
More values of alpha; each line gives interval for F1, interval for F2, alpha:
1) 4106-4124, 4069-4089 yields 2.9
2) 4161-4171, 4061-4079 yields 0.7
